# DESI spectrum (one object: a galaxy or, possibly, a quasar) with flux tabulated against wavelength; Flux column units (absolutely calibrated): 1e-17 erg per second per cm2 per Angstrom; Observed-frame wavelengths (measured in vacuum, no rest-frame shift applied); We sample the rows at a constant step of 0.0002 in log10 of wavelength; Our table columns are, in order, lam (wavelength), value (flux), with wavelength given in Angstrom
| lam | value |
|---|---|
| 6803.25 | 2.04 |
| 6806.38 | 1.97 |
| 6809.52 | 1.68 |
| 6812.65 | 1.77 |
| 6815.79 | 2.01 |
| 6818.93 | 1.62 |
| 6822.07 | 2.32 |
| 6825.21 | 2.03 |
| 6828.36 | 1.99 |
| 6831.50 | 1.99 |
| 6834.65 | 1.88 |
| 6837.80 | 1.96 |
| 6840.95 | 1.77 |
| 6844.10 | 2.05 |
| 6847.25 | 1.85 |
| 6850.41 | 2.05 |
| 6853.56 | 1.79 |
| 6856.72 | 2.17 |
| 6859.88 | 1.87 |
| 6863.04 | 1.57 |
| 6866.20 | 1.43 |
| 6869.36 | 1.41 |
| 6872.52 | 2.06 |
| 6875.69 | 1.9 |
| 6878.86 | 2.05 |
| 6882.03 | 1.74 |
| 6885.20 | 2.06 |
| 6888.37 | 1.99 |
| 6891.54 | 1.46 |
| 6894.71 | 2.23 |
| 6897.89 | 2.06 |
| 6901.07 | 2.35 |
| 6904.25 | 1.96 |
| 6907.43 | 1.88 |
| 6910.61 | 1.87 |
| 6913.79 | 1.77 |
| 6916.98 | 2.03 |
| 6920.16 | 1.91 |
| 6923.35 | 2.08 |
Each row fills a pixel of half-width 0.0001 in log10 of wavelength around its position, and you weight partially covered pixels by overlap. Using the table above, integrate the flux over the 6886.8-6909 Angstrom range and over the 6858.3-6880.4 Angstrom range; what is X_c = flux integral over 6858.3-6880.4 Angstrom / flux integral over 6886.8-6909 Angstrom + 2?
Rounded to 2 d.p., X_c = 2.88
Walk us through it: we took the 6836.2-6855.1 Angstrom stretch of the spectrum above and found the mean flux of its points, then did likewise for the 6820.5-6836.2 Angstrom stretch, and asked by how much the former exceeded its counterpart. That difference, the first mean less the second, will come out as -0.13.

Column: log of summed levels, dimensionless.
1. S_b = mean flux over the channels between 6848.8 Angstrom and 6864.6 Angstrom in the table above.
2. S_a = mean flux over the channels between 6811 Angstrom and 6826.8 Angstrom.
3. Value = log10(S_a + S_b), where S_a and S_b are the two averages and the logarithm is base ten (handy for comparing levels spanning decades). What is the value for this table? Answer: 0.584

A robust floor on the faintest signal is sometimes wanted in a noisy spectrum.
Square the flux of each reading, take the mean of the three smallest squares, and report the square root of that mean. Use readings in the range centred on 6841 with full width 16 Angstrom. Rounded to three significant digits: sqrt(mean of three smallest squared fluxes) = 1.83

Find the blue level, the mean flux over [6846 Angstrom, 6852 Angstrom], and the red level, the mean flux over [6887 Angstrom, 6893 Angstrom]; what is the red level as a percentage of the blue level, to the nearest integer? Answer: 88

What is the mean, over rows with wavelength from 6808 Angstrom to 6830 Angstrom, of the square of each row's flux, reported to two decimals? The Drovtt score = 3.73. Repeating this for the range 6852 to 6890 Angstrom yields 3.43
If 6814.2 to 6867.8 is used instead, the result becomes 3.67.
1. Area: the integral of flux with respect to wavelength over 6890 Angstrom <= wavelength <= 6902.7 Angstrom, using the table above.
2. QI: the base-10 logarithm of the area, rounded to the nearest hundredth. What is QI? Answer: 1.41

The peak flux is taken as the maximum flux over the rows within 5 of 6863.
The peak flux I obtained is 1.87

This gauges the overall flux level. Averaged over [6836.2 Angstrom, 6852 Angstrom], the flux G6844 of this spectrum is 1.94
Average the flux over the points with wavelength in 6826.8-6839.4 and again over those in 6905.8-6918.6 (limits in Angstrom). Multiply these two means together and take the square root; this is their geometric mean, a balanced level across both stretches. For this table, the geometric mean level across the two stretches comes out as 1.92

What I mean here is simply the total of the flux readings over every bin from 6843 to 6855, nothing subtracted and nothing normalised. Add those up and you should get 7.74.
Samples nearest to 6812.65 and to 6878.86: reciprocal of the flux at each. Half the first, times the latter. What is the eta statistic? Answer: 0.138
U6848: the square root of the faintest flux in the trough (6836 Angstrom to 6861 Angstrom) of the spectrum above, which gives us 1.33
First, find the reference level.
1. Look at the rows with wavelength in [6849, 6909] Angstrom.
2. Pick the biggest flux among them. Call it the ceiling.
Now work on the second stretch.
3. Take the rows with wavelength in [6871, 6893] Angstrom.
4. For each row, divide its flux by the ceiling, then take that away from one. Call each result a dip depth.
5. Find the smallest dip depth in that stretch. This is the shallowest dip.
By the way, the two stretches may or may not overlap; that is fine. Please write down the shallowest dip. 0.12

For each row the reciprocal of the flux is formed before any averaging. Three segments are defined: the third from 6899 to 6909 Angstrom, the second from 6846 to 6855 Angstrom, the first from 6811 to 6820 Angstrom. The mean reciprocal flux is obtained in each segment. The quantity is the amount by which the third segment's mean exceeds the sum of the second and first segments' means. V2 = -0.60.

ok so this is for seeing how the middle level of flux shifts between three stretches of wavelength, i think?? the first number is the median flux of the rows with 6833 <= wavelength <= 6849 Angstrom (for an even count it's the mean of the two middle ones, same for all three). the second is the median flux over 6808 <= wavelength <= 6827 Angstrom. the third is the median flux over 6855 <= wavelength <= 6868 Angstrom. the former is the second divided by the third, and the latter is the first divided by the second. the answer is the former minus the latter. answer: 0.10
